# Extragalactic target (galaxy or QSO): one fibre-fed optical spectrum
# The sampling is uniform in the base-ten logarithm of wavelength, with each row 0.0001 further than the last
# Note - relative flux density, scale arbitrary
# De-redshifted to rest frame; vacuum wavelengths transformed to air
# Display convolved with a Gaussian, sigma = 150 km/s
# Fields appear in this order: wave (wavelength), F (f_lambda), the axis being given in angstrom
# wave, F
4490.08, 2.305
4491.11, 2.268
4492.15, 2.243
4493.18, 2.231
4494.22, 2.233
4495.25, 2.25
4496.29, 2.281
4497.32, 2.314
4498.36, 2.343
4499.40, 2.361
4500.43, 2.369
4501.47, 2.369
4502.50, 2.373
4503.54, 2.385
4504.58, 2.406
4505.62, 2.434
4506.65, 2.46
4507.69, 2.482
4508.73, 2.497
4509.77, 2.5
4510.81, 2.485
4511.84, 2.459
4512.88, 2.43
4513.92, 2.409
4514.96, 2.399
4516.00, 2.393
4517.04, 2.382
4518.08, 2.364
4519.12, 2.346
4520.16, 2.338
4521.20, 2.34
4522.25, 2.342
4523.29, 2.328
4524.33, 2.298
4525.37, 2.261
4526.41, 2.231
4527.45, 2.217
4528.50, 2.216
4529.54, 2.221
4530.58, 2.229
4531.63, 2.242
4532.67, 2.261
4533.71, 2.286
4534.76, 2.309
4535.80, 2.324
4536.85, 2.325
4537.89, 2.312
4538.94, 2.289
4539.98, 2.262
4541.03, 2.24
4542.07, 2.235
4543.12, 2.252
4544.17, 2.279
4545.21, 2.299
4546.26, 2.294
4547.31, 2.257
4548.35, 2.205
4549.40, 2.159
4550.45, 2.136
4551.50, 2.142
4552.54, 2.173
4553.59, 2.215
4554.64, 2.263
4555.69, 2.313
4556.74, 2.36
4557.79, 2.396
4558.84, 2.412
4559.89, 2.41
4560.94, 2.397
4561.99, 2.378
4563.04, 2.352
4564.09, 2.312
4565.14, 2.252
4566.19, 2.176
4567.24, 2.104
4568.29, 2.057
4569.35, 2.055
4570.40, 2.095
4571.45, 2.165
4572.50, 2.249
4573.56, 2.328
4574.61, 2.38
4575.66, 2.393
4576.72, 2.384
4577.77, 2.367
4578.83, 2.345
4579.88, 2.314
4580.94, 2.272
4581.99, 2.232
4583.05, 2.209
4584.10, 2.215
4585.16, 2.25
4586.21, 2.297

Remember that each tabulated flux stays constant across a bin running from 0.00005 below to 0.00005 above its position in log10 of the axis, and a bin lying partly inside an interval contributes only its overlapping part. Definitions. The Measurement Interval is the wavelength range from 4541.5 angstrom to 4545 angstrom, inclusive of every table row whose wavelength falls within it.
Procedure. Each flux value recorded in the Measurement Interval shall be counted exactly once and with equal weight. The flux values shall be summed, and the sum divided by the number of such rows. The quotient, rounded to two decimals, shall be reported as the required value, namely 2.26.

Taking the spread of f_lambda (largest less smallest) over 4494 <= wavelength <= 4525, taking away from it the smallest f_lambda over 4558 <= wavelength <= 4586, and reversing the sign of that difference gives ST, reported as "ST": 1.79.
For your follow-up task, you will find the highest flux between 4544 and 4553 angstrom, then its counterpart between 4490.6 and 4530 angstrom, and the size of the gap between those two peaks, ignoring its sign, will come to 0.20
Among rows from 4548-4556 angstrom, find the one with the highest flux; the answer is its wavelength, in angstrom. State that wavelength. 4555.69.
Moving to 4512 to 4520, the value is 4512.88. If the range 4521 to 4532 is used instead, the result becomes 4522.25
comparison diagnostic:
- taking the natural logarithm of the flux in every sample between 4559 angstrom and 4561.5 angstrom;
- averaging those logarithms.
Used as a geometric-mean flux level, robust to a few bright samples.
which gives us 0.88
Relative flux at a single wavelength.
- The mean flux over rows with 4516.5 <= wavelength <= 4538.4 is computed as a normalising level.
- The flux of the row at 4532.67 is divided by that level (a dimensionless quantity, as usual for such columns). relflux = 0.99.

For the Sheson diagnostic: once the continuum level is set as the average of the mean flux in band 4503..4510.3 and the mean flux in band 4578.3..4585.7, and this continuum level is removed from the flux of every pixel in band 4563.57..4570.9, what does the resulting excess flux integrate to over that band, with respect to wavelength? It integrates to -1.5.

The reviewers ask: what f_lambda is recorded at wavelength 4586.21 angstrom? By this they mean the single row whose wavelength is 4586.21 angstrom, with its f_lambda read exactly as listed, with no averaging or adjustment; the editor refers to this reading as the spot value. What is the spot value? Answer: 2.297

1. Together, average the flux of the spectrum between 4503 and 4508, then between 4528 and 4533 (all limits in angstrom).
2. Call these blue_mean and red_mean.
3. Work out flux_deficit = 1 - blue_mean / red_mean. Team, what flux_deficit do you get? -0.09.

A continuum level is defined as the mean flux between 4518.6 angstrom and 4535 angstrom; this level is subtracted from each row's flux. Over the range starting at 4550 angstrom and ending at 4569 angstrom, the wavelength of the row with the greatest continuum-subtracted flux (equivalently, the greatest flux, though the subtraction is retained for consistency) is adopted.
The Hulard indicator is 4558.84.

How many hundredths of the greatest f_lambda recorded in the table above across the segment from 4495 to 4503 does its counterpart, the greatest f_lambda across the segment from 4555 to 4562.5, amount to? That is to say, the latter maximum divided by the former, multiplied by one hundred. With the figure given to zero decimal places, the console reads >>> 102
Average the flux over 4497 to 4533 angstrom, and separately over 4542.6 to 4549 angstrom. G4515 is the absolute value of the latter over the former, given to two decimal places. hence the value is 0.96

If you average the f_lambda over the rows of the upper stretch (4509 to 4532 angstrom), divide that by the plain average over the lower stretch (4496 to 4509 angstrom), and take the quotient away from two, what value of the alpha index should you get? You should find 1.02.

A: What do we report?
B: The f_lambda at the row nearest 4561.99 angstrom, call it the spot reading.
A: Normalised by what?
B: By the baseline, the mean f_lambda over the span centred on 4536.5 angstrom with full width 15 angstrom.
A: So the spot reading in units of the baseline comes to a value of 1.05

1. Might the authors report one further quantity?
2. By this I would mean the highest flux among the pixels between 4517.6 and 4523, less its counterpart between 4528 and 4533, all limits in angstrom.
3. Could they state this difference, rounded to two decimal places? 0.10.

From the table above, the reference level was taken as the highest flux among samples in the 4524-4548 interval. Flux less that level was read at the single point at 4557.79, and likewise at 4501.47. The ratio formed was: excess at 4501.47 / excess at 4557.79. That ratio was 0.62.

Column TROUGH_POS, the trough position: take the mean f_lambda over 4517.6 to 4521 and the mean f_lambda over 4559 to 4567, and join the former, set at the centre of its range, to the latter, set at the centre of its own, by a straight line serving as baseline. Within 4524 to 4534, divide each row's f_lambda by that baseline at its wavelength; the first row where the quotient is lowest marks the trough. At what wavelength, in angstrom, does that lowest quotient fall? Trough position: 4528.50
